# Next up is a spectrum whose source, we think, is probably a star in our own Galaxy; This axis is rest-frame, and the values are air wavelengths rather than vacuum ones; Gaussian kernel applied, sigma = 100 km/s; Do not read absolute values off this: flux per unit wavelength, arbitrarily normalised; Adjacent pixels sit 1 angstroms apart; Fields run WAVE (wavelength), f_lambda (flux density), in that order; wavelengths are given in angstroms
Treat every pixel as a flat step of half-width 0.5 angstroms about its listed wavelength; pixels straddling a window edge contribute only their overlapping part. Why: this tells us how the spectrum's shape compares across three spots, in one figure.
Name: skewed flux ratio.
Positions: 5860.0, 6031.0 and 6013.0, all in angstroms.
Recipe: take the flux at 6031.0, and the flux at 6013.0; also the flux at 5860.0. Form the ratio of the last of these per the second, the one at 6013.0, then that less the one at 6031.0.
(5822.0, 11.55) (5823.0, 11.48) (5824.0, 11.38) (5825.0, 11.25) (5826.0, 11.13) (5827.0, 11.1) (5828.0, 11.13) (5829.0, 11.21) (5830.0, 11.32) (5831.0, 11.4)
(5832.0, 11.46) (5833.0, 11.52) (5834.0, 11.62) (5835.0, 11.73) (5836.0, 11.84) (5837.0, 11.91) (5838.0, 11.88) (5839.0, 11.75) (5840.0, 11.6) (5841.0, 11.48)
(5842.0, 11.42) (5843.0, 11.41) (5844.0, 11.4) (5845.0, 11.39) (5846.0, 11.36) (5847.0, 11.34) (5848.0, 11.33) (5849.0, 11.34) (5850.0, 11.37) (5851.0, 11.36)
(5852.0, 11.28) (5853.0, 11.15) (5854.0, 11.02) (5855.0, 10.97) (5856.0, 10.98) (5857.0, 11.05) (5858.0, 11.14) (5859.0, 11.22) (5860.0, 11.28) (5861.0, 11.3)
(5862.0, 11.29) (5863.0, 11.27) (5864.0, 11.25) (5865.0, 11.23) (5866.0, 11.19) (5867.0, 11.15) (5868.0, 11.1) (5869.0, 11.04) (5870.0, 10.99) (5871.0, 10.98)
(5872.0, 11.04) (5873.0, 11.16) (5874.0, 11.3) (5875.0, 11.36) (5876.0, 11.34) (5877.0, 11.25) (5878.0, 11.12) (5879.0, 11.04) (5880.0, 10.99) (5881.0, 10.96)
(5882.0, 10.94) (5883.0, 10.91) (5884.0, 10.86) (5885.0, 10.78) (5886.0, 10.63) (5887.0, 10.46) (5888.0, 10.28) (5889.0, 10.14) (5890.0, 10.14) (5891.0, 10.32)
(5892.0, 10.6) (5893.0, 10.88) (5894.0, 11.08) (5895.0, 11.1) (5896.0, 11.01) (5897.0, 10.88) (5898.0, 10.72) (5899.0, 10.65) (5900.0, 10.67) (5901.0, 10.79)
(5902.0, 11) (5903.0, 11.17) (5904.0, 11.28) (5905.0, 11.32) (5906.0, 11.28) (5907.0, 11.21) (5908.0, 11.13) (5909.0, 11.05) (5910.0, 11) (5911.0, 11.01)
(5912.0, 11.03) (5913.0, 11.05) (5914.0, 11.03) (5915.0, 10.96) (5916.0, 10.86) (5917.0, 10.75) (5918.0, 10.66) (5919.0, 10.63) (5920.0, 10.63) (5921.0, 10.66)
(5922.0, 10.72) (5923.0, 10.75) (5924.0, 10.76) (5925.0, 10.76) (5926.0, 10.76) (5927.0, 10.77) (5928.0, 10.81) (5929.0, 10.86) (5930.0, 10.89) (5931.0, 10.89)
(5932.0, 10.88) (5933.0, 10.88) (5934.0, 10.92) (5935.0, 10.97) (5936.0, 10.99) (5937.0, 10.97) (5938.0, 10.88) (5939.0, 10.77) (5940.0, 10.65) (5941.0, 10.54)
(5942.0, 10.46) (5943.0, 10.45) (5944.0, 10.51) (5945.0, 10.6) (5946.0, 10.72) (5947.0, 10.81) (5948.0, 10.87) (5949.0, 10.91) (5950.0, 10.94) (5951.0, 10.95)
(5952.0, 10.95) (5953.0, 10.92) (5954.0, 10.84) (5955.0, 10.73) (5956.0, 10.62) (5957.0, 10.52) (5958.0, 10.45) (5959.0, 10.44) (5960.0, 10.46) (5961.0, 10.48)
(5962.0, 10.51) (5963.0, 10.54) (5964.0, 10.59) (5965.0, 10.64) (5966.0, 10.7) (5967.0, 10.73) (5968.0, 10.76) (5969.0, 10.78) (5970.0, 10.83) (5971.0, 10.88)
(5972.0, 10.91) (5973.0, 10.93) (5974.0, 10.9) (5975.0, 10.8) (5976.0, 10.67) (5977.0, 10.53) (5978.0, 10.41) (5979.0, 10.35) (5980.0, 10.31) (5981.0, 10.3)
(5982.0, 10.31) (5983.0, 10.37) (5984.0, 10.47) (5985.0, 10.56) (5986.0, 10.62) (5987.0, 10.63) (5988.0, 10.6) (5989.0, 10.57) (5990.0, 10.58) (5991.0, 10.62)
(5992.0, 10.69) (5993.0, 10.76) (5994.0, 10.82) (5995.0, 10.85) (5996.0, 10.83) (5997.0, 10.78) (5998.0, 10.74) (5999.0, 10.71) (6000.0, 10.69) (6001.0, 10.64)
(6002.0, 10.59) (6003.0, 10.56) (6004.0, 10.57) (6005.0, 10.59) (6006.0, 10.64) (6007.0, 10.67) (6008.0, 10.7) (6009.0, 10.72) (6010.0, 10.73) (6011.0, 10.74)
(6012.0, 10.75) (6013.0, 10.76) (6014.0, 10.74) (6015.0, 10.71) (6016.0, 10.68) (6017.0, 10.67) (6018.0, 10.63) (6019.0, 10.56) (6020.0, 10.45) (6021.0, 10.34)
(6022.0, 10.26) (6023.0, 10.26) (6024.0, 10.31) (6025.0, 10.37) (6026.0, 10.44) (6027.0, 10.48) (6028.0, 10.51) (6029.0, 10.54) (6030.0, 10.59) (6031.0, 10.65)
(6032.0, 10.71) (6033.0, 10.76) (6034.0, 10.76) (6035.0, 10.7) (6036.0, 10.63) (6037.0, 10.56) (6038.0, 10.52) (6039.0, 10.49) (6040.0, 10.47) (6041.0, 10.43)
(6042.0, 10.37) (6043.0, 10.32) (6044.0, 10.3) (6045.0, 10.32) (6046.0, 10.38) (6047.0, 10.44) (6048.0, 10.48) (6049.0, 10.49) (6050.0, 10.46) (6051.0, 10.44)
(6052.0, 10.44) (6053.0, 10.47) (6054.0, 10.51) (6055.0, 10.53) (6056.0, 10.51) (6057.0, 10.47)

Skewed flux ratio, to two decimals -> -9.60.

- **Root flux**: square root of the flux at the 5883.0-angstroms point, 3.30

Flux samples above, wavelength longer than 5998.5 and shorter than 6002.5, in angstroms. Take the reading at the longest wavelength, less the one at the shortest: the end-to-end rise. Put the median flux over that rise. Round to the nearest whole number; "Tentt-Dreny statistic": -89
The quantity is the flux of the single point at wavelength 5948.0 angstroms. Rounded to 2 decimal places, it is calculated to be 10.87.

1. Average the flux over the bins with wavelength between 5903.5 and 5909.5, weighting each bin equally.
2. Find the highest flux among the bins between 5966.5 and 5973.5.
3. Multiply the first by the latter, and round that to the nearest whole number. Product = 123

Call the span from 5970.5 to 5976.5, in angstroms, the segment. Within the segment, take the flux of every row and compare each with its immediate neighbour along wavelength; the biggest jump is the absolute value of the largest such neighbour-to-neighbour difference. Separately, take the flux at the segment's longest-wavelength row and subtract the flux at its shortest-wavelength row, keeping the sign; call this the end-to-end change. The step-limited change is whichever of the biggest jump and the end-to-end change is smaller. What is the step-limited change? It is -0.21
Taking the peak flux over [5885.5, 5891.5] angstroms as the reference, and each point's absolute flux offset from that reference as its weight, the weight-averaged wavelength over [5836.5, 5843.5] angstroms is 5839.6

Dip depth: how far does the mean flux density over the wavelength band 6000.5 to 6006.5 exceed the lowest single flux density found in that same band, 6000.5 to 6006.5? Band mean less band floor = 0.038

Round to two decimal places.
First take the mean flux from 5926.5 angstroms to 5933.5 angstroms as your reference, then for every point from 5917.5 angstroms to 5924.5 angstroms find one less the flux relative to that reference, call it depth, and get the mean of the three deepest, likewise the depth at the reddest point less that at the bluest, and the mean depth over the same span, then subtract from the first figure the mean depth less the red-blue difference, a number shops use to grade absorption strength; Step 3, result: 0.00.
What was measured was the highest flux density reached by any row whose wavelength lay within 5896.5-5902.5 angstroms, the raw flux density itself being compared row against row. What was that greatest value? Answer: 11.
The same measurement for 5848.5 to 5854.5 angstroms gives 11.37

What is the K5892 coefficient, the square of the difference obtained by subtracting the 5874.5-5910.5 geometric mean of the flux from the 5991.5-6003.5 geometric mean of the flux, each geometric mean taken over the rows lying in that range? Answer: 0.03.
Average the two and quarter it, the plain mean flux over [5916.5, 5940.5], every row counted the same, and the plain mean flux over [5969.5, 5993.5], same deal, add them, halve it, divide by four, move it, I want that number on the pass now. 2.68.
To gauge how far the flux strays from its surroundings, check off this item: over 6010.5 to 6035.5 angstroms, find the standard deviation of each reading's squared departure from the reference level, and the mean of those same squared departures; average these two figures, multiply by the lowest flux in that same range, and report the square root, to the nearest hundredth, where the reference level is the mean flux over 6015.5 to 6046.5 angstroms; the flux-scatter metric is 0.54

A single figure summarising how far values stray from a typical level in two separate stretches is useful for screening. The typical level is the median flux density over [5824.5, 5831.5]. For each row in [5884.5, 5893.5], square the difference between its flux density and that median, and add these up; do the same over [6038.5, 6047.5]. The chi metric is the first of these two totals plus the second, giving 12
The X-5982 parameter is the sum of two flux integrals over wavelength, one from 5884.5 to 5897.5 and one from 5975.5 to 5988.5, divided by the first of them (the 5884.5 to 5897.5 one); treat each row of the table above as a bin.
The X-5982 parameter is 1.98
